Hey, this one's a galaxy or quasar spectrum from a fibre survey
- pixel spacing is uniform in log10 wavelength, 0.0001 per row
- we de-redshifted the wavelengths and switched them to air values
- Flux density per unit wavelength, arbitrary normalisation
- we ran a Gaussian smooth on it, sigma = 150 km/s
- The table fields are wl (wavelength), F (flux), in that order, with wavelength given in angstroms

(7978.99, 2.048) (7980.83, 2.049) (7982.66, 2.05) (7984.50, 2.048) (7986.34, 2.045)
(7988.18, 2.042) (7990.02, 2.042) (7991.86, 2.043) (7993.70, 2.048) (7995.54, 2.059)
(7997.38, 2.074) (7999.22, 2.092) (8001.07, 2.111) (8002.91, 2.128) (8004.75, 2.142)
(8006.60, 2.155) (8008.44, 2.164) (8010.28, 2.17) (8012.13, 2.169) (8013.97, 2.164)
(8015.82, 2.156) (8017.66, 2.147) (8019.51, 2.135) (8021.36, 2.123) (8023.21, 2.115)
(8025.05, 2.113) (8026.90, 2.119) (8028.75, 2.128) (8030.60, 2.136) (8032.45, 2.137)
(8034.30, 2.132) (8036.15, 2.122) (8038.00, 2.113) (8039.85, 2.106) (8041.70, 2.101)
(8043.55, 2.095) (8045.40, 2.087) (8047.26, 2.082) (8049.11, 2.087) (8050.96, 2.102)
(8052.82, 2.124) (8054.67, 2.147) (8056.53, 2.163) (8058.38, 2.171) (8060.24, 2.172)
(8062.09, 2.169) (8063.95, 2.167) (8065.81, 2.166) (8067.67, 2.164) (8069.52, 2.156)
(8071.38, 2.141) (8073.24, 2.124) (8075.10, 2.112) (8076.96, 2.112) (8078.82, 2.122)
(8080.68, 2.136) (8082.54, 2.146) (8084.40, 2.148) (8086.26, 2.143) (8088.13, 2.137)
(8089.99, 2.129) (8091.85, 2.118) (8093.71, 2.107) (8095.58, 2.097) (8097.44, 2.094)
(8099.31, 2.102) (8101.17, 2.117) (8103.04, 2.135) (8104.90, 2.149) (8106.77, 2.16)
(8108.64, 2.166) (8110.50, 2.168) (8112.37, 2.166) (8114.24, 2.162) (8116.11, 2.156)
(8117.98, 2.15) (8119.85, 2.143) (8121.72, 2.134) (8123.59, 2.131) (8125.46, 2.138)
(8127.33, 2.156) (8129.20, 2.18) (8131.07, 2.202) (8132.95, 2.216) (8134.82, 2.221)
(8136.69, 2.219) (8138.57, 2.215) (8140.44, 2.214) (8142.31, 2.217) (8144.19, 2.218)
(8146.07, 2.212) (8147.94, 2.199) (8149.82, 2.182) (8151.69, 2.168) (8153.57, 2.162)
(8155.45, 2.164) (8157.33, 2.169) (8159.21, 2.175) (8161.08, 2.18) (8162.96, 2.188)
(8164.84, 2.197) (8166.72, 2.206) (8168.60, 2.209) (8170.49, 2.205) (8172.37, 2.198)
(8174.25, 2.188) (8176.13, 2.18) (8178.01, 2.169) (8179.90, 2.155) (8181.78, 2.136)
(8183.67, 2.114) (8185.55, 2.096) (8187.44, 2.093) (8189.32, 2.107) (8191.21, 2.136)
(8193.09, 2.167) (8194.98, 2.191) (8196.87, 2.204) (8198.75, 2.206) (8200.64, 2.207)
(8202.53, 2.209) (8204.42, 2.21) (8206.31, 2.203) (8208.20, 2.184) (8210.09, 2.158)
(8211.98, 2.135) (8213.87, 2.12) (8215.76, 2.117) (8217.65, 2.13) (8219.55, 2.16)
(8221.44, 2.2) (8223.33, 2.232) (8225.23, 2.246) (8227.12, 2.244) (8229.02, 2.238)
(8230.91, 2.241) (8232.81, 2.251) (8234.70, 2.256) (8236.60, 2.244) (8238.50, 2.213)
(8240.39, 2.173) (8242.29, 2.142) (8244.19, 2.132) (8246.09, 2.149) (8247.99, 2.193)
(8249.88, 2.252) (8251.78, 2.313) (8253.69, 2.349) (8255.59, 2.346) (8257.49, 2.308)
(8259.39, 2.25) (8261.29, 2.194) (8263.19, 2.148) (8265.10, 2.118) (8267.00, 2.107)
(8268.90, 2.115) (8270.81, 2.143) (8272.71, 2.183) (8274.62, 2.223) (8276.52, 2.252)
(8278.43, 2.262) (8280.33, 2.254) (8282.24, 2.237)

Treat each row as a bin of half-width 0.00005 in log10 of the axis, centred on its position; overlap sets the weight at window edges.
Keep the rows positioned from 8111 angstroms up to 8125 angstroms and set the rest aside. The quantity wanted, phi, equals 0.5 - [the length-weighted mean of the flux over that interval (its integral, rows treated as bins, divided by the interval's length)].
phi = -1.648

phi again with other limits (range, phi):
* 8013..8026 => -1.637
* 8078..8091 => -1.638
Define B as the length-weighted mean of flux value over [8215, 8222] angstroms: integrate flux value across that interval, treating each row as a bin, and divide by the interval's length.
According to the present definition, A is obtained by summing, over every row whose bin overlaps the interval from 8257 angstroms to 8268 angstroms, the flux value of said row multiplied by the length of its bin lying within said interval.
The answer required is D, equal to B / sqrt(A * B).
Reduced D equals 0.299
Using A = 24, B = 2.149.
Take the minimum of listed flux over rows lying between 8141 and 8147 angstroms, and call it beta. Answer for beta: 2.212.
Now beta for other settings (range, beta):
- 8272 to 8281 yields 2.183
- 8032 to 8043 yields 2.101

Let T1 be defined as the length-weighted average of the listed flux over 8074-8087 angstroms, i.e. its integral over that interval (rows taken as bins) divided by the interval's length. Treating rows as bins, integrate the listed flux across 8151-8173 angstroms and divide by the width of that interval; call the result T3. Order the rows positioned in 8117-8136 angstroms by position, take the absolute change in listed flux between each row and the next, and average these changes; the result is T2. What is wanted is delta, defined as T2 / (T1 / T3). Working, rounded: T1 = 2.13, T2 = 0.012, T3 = 2.18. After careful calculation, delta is 0.012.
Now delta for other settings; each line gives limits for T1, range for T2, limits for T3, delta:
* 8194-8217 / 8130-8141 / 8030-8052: 0.005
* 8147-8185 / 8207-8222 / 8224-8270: 0.022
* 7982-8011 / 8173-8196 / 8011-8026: 0.018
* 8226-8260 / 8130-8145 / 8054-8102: 0.004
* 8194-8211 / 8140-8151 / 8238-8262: 0.008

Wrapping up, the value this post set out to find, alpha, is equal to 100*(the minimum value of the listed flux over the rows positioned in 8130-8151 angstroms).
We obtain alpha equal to 218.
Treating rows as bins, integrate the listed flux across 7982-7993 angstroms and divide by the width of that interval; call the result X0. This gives 2.04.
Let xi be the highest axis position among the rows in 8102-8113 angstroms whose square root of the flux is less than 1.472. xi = 8112.37 angstroms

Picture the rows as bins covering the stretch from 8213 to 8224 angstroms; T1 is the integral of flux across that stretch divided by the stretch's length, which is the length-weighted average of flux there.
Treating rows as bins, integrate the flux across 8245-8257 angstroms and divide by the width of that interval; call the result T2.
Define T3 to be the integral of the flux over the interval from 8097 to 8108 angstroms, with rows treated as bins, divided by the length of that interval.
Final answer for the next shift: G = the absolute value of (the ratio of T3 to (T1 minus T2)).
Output 20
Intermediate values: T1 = 2.16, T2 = 2.27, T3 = 2.13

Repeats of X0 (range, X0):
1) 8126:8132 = 2.18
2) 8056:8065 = 2.17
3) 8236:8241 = 2.21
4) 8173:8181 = 2.17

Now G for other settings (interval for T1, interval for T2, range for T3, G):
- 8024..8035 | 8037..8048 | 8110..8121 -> 72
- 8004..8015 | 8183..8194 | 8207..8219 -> 53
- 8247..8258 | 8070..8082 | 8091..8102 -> 13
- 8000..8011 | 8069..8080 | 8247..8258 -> 131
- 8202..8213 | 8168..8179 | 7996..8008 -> 275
